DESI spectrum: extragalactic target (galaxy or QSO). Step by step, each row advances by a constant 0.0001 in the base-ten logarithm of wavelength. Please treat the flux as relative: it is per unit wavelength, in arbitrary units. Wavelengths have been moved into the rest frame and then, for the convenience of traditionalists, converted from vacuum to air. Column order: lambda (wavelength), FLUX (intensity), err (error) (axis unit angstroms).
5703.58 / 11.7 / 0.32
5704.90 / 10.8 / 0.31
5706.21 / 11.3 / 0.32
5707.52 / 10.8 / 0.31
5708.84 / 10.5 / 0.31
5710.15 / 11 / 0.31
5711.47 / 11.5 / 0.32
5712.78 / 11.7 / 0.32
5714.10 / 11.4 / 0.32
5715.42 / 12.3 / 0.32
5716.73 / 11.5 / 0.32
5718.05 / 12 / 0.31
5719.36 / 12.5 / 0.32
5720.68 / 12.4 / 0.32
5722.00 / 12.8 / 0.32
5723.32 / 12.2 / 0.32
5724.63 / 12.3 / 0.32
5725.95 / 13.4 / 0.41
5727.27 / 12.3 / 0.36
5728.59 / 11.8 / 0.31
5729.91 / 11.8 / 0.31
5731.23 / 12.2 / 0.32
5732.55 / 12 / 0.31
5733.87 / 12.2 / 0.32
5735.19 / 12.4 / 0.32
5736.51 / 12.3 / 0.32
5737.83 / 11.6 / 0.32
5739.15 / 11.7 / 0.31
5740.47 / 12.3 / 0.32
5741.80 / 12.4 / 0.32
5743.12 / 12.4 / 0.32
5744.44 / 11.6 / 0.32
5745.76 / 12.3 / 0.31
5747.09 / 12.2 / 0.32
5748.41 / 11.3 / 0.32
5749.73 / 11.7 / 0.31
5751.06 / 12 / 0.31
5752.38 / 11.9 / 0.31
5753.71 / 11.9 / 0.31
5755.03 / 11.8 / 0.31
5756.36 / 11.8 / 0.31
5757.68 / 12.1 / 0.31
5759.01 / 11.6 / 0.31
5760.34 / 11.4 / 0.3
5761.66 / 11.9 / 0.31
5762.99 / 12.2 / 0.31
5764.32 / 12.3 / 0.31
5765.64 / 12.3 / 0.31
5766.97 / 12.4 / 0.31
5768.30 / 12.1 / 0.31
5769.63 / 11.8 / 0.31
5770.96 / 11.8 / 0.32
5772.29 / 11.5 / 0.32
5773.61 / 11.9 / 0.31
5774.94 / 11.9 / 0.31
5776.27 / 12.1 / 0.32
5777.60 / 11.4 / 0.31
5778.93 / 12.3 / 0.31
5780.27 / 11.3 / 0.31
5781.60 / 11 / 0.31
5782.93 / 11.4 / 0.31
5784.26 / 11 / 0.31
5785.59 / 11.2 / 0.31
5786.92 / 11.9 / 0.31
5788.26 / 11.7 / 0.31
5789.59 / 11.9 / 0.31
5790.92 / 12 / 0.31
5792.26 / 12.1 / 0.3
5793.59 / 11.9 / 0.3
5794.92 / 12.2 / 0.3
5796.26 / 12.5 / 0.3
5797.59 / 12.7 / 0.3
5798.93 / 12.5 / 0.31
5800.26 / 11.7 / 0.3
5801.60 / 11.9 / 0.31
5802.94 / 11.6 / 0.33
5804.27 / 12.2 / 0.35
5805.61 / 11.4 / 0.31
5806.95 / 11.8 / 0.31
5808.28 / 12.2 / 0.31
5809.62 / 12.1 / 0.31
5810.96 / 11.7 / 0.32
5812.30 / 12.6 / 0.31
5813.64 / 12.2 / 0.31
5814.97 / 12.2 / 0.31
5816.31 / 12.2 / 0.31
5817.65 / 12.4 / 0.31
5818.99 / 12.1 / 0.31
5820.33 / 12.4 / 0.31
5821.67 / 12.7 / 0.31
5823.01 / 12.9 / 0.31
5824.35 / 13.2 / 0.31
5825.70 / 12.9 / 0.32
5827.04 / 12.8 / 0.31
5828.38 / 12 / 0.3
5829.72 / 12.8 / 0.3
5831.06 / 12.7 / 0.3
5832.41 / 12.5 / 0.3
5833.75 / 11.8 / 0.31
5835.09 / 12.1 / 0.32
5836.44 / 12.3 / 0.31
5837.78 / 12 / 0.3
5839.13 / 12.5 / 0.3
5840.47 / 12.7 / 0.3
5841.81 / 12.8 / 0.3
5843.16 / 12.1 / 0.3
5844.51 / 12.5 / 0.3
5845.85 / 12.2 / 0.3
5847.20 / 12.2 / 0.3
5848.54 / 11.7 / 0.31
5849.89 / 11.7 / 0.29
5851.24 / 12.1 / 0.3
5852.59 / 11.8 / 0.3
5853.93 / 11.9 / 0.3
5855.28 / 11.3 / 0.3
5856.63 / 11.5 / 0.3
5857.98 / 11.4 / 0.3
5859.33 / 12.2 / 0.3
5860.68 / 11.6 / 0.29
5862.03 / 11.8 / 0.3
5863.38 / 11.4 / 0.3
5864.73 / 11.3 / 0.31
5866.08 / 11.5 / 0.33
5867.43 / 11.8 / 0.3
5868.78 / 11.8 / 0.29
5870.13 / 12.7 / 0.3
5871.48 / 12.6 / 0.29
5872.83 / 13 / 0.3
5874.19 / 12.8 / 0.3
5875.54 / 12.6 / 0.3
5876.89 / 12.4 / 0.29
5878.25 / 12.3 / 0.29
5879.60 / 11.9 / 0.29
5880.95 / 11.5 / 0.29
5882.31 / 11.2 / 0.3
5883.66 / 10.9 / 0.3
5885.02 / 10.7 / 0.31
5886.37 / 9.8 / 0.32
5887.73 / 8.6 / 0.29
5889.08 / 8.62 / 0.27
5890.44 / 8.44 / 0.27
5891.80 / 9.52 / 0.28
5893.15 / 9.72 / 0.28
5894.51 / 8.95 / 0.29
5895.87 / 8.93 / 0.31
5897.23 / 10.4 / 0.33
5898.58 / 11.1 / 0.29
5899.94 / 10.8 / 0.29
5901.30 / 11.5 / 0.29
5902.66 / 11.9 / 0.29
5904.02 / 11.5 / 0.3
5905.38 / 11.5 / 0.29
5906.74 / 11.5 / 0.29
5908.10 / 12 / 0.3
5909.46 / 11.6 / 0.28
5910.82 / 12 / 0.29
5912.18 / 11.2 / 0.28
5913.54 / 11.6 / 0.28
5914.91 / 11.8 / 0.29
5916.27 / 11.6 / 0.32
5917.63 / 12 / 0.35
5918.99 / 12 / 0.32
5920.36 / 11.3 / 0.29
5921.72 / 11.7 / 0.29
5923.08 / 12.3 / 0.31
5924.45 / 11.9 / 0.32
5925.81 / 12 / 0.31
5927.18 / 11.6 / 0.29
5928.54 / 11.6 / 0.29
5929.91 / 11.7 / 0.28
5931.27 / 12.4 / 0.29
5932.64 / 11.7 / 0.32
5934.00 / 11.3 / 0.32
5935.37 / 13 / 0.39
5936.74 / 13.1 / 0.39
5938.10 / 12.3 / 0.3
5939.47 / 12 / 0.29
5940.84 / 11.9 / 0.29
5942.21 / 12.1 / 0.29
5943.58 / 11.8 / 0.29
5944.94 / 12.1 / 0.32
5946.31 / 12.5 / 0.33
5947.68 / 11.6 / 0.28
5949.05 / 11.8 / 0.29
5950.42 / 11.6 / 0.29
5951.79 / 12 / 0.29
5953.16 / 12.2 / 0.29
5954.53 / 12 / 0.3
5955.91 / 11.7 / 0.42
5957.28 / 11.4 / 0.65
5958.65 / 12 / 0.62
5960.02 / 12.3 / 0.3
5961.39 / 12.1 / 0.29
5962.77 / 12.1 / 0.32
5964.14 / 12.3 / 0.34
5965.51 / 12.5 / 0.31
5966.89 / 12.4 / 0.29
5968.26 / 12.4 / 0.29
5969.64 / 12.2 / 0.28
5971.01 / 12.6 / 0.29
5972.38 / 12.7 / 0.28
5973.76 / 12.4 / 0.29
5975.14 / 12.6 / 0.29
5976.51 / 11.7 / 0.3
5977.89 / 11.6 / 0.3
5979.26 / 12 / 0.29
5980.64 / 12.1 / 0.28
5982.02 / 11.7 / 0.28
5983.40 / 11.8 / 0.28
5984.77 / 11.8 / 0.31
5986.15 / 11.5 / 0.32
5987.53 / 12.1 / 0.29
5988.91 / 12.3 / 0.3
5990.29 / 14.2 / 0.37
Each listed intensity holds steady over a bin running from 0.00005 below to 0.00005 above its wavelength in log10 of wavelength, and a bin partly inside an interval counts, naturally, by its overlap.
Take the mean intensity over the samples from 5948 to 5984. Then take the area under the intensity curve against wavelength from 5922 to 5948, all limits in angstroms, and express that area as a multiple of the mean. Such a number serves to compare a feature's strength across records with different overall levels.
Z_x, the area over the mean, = 25.9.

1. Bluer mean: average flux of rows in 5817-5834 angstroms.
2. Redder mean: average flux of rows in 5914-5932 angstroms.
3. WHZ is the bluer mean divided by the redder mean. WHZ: 1.06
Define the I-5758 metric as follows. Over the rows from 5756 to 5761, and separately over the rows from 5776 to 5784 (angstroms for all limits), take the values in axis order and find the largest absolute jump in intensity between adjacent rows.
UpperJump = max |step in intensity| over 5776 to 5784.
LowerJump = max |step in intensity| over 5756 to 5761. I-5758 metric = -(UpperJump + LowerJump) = -1.5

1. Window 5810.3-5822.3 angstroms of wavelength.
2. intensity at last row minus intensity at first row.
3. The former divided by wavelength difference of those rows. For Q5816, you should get 0.09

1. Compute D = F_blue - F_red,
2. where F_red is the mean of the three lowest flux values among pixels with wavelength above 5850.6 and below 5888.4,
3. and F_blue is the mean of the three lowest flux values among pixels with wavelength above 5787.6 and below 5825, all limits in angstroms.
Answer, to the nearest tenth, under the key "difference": 1.9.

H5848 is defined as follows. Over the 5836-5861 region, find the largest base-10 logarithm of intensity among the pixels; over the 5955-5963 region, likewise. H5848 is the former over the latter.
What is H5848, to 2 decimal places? 1.02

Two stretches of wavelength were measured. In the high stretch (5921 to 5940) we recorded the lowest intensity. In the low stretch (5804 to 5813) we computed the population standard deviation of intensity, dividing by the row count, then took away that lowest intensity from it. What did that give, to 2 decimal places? -10.93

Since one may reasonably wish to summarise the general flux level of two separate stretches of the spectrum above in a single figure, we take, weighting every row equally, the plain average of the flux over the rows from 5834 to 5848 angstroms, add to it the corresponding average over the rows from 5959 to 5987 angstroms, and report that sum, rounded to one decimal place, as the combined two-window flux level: 24.5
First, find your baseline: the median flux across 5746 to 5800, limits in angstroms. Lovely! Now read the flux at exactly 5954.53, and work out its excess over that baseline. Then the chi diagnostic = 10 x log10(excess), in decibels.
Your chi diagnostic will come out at -10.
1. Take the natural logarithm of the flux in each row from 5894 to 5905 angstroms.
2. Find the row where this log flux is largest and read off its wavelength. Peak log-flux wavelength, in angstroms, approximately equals 5902.66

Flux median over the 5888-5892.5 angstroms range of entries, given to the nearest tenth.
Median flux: 8.6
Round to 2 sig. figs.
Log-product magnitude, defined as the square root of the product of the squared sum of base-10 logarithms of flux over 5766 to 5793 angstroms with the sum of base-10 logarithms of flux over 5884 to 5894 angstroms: 56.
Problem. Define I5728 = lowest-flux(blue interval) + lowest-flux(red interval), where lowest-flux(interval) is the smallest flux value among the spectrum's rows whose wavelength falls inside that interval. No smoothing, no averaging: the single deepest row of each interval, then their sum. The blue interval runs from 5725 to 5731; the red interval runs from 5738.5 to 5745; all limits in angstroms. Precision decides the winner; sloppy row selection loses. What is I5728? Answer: 23.40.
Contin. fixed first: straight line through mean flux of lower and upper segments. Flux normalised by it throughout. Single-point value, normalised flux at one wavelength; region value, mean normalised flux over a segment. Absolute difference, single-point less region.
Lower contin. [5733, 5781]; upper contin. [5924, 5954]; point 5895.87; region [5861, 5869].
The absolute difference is 0.223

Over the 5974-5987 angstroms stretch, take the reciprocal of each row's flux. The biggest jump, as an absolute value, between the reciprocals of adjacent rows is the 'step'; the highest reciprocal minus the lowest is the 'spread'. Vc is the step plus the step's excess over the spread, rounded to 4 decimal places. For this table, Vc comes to 0.0046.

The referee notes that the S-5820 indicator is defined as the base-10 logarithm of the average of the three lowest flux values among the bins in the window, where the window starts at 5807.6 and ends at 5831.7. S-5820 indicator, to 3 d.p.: 1.077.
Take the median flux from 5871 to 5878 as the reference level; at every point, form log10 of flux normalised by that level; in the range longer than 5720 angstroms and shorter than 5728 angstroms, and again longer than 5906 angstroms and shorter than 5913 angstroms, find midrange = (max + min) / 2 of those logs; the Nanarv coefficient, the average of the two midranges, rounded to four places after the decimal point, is -0.0149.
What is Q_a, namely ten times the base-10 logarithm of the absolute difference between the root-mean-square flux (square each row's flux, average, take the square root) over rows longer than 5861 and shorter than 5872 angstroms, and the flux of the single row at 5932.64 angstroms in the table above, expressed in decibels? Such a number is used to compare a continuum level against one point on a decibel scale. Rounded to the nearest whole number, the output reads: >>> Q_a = -8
